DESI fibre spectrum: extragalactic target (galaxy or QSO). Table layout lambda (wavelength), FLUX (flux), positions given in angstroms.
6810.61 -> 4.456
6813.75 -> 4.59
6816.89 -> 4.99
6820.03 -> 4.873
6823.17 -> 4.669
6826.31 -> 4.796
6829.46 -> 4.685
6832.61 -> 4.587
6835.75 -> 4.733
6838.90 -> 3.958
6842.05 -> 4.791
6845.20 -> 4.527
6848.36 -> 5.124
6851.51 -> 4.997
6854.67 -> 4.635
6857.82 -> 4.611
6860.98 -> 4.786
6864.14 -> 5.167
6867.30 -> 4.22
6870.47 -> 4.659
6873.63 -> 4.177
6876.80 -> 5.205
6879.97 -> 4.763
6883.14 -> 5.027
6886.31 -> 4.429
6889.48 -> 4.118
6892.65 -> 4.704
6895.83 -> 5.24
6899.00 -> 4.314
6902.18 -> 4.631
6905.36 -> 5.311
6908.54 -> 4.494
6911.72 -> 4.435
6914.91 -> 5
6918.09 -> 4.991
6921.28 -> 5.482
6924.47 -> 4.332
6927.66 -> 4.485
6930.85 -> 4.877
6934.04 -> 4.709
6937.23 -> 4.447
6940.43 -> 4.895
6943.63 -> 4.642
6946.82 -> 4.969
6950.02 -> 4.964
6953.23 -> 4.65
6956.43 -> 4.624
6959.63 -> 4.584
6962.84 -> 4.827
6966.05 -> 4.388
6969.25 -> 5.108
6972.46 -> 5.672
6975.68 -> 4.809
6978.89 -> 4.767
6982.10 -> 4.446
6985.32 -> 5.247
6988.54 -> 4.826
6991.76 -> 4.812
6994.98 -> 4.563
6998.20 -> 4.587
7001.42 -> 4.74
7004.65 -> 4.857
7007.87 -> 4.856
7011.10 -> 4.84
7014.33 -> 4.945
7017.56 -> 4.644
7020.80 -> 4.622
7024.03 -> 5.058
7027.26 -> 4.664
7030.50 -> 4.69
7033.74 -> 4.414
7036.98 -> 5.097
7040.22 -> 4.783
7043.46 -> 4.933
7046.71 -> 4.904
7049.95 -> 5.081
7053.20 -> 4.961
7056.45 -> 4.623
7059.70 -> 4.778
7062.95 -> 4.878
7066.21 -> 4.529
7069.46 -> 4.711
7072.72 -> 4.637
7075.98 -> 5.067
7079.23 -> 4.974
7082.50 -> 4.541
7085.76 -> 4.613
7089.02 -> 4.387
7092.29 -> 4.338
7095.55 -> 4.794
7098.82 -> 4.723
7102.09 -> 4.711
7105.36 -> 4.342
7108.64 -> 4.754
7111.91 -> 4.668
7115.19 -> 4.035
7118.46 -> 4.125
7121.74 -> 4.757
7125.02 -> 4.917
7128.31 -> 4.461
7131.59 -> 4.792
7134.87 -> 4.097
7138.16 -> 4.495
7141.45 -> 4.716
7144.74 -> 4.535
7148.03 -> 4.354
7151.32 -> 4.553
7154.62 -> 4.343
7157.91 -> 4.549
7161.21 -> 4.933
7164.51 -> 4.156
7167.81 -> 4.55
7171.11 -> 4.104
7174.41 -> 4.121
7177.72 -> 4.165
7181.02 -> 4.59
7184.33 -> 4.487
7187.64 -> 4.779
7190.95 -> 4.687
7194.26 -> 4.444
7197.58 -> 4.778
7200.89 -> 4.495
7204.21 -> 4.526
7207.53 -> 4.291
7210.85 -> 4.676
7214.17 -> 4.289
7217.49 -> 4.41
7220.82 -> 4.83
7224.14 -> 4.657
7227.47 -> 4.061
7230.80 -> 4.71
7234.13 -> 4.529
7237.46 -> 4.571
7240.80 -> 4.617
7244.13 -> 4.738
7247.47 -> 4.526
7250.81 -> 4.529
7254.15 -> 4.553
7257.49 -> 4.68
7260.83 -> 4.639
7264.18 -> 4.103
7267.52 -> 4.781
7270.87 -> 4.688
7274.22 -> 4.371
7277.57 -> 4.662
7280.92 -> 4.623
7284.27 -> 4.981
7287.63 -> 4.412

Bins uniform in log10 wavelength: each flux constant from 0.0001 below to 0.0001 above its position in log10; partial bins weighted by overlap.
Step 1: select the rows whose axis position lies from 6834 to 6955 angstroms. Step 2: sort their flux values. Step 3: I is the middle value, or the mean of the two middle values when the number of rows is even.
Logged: 4.71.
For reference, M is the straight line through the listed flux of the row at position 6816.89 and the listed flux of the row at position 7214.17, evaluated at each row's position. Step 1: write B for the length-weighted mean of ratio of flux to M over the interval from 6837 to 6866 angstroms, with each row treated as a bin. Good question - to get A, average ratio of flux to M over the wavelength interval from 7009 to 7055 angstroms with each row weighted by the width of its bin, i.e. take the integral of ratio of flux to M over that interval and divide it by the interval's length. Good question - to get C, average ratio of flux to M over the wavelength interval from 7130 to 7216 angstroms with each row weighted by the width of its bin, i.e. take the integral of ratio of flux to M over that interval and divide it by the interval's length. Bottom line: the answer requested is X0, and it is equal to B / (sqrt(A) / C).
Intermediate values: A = 1.05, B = 0.96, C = 1.03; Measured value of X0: 0.963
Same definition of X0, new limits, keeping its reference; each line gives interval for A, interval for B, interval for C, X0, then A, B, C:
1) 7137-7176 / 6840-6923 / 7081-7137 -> 0.982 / 1.01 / 0.98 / 1.01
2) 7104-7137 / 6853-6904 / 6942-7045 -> 0.978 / 1.01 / 0.96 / 1.03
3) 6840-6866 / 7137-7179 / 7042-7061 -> 1.090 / 0.98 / 1.01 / 1.07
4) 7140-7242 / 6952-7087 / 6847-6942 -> 0.992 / 1.04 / 1.04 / 0.98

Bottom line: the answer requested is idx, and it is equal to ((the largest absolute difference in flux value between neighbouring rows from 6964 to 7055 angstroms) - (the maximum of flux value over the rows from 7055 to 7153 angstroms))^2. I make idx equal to 17.7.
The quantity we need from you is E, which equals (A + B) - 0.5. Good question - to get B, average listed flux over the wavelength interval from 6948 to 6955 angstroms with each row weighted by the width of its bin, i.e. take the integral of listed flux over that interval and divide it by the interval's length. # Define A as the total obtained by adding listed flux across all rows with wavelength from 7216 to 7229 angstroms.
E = 22.3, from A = 18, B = 4.81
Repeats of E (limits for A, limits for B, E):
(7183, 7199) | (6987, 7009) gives 27.4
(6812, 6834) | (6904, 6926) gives 37.5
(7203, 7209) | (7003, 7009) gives 13.2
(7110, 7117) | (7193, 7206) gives 12.8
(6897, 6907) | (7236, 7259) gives 18.4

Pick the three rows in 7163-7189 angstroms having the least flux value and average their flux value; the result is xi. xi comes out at 4.1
